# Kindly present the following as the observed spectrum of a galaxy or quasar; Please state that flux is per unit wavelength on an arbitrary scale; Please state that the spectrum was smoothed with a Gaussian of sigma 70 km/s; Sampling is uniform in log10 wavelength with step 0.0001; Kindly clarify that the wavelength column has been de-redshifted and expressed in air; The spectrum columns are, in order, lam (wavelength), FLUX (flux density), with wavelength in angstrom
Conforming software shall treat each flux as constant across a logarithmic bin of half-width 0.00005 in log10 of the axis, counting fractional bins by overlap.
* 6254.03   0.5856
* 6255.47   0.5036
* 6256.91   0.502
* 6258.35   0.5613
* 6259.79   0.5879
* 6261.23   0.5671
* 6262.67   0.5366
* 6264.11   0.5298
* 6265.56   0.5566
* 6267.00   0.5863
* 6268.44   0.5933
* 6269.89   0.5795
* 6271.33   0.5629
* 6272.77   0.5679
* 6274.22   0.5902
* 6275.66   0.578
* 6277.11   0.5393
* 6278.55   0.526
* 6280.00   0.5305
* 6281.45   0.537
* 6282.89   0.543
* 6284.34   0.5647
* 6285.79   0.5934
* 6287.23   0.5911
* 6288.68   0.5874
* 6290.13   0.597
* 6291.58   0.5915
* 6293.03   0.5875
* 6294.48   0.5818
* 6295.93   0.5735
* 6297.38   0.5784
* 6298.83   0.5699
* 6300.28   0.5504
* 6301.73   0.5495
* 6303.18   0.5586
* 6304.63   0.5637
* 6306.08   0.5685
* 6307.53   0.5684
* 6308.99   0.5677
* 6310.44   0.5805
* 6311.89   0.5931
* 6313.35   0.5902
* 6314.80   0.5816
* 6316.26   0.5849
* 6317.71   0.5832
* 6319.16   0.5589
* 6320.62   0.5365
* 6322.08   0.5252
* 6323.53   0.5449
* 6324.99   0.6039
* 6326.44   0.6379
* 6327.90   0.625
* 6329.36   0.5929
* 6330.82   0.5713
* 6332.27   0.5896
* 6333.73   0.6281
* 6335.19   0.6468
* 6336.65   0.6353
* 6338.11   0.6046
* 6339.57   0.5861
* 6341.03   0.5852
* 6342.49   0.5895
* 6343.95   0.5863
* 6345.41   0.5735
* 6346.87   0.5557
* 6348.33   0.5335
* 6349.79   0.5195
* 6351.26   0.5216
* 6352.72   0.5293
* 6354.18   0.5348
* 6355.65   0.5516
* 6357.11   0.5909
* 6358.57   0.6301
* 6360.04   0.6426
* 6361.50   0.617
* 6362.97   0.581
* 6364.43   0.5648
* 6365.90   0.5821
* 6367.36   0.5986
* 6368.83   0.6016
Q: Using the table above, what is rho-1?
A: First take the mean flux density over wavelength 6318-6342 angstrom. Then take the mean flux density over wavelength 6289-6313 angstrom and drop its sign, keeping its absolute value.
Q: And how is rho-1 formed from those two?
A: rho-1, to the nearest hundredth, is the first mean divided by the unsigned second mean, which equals 1.03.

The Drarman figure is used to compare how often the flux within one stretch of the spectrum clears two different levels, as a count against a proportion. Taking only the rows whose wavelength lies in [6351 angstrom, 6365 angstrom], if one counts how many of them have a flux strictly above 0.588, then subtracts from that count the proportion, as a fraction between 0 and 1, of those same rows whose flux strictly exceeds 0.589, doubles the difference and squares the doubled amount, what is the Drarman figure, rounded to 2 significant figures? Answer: 52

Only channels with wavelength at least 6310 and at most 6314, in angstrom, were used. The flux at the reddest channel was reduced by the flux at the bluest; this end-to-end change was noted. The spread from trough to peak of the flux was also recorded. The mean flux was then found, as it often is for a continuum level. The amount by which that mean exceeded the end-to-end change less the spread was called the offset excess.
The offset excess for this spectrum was 0.59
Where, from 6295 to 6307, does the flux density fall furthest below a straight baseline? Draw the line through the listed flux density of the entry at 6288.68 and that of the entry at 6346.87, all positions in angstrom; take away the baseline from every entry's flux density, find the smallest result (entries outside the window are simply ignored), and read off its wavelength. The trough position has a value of 6301.73 angstrom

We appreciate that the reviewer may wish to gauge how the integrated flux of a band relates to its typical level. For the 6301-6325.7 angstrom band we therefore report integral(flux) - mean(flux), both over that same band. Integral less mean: 13.5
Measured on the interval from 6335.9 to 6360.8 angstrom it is 13.7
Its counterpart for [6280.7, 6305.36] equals 13.5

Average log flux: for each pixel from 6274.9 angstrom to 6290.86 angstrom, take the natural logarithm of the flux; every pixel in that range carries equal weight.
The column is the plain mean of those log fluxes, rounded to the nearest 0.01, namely -0.58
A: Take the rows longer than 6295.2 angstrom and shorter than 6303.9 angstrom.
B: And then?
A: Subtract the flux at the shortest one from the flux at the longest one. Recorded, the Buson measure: -0.01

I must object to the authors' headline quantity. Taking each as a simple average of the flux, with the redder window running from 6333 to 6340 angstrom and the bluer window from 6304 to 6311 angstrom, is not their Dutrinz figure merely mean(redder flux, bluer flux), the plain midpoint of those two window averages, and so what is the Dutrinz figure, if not 0.595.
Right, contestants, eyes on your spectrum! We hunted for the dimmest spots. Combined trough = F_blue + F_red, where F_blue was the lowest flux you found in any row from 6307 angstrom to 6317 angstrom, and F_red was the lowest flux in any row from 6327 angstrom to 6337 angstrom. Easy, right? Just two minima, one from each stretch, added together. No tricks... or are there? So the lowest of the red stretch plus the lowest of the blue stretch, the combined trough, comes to 1.14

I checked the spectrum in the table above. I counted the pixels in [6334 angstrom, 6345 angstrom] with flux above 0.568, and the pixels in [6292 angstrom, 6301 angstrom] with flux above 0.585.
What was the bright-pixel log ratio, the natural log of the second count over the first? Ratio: -1.9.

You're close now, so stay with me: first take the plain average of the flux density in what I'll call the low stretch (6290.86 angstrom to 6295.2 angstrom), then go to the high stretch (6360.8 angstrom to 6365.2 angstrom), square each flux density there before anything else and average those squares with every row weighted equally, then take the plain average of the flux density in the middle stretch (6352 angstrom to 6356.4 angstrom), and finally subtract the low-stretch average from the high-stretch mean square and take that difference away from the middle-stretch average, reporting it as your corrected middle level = 0.78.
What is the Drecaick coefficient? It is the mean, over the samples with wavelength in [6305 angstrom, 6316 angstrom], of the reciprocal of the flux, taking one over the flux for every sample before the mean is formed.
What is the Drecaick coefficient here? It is 1.73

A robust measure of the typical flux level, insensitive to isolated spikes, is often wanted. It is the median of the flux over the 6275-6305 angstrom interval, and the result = 0.570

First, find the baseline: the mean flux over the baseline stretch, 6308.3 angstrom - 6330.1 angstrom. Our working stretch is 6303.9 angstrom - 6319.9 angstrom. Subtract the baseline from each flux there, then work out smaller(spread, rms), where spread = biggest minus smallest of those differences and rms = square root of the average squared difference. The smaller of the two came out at 0.0116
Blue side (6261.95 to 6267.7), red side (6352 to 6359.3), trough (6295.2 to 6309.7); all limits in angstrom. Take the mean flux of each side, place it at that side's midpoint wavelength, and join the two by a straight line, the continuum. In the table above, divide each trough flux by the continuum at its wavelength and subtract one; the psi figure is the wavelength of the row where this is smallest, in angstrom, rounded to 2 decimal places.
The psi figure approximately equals 6301.73 angstrom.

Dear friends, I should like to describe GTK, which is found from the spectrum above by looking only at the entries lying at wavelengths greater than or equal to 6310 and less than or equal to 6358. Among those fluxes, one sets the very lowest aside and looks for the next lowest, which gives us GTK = 0.5216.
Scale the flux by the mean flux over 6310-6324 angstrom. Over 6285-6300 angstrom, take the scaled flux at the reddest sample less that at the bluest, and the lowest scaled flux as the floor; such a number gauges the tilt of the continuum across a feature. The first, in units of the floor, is -0.04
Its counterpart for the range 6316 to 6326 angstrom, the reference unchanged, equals 0.04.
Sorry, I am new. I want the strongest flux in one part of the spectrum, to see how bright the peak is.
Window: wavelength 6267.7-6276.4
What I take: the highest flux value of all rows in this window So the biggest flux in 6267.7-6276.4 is 0.5933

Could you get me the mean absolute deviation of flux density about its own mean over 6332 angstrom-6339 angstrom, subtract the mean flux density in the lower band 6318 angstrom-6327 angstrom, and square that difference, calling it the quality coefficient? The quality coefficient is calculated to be 0.301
